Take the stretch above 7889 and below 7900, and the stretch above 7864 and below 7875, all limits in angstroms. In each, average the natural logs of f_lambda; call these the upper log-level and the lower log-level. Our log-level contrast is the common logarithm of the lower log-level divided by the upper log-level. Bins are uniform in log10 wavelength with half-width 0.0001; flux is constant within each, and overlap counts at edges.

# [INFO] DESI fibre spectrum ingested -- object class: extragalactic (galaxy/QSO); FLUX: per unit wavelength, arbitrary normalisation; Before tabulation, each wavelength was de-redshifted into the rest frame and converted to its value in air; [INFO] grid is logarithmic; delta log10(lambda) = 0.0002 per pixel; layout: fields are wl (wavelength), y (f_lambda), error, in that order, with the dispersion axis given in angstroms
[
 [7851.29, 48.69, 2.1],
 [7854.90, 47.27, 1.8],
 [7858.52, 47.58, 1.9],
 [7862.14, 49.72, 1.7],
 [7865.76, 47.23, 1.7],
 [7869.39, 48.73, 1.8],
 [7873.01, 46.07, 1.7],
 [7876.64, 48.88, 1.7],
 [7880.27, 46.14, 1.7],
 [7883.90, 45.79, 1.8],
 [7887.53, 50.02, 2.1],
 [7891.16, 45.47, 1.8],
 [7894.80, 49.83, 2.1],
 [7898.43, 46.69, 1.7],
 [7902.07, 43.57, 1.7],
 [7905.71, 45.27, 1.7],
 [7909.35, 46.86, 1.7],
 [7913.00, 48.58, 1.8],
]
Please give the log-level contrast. 0.000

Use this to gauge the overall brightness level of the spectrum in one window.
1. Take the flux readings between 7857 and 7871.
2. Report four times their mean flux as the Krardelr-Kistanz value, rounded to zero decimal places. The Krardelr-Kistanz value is 193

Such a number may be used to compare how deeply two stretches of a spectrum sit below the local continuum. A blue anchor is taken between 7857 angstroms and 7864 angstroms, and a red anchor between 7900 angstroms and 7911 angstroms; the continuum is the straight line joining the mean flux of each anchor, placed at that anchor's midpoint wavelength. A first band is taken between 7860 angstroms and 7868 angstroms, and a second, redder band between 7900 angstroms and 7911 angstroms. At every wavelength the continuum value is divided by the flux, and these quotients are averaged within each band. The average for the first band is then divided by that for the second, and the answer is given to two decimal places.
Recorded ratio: 1.00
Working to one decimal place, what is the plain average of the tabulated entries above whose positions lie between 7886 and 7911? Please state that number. 46.8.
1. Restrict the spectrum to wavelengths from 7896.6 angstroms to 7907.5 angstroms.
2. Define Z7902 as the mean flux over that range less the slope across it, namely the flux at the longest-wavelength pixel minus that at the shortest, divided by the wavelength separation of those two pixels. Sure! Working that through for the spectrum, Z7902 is 45.4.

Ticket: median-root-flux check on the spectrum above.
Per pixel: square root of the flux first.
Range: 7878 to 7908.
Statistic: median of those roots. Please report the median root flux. 6.78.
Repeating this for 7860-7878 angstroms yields 6.98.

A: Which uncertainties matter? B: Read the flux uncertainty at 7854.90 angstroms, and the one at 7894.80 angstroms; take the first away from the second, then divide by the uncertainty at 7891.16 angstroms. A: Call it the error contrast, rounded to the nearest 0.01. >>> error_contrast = 0.17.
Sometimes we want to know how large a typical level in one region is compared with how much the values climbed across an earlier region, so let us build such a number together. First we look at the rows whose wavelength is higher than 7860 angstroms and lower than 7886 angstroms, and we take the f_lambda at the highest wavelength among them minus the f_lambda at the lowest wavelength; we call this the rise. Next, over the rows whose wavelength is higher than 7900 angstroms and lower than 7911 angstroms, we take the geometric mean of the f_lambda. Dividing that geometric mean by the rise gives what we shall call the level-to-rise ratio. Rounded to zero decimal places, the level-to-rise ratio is -12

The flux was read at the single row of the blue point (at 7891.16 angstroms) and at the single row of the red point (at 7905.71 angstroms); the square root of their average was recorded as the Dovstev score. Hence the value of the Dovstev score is 6.74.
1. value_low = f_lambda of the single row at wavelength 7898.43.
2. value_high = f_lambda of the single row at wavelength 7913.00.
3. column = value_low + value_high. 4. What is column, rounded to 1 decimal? 95.3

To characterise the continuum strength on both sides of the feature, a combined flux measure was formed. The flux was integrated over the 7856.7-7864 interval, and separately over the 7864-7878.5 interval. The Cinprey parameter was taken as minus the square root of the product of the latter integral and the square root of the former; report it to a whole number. -114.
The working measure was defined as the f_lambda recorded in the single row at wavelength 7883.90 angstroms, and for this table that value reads 45.79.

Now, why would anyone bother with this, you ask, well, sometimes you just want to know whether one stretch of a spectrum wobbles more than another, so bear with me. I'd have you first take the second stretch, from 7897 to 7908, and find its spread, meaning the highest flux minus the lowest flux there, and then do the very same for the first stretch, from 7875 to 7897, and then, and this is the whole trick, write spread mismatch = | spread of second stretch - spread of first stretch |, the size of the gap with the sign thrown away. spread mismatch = 1.4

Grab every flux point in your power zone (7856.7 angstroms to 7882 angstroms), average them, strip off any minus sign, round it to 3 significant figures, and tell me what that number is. 47.8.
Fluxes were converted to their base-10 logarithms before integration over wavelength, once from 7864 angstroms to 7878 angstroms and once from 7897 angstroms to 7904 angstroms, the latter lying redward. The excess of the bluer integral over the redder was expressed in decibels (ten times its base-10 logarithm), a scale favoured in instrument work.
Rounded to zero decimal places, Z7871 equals 11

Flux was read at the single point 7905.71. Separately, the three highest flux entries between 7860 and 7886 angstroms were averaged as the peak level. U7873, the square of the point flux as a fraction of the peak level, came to 0.85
